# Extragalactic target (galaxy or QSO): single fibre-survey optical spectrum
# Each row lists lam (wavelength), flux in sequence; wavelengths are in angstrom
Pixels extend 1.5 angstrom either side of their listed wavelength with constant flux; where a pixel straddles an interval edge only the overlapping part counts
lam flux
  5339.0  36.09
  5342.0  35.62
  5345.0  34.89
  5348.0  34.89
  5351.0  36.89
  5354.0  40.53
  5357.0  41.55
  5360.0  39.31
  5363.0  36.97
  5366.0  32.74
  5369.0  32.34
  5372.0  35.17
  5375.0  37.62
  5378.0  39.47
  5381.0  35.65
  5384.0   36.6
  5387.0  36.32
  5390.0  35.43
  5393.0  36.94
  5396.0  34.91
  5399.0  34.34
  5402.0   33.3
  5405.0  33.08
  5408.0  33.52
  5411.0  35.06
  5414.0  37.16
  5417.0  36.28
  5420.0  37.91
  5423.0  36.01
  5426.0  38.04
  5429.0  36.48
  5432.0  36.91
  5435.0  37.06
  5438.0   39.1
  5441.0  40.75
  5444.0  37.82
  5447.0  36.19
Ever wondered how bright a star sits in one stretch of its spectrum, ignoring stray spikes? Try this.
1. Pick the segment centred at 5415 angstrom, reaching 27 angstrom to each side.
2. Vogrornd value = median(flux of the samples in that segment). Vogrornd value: 36.4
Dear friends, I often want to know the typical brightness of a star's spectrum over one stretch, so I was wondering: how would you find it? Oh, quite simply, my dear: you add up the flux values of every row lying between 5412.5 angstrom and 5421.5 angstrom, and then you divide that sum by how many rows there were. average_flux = 37.1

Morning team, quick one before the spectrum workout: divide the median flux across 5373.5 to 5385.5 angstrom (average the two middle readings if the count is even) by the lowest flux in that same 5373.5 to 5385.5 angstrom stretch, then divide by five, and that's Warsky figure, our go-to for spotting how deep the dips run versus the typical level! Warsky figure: 0.208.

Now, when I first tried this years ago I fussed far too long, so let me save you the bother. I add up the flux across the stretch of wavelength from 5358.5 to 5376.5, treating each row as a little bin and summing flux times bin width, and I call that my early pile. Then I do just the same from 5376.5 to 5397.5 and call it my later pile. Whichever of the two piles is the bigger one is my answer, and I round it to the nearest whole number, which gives 766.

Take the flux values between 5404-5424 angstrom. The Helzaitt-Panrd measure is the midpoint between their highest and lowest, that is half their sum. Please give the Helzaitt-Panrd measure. 35.5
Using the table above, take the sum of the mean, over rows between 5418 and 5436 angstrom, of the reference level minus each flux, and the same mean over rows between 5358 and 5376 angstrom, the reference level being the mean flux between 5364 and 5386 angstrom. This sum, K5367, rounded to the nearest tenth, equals -1.4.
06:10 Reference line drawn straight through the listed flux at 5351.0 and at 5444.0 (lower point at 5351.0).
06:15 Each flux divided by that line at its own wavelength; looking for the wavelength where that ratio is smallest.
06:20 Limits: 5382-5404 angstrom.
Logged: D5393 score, 5402.0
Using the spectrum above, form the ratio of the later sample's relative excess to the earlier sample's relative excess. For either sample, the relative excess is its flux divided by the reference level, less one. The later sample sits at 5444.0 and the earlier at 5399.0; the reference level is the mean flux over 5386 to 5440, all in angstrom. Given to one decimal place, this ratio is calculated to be -1.1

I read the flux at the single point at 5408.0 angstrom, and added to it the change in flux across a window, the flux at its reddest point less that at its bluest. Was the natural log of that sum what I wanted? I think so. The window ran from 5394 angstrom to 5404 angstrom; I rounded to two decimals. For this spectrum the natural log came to 3.46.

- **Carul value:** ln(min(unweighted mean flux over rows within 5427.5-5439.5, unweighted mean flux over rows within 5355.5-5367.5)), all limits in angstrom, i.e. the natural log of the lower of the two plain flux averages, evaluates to 3.62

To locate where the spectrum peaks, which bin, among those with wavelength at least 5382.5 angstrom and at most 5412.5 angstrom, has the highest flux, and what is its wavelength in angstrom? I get 5393.0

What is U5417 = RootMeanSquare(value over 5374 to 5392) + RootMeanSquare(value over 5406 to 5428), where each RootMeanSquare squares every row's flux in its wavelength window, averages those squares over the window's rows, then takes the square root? 73.2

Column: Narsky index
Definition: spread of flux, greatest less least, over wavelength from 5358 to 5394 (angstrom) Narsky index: 7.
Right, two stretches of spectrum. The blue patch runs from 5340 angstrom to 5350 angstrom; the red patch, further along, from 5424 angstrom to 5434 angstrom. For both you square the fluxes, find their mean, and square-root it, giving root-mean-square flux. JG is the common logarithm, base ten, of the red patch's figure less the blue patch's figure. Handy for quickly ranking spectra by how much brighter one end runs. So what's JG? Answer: 0.3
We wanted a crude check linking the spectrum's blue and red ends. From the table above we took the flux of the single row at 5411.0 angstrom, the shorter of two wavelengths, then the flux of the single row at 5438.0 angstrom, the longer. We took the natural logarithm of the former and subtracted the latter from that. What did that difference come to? -35.5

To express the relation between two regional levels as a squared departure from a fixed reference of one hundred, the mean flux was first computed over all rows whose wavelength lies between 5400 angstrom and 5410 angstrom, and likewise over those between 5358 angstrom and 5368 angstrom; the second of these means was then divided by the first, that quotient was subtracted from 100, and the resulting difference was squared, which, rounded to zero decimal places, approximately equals 9783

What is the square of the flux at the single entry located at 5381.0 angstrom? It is 1271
